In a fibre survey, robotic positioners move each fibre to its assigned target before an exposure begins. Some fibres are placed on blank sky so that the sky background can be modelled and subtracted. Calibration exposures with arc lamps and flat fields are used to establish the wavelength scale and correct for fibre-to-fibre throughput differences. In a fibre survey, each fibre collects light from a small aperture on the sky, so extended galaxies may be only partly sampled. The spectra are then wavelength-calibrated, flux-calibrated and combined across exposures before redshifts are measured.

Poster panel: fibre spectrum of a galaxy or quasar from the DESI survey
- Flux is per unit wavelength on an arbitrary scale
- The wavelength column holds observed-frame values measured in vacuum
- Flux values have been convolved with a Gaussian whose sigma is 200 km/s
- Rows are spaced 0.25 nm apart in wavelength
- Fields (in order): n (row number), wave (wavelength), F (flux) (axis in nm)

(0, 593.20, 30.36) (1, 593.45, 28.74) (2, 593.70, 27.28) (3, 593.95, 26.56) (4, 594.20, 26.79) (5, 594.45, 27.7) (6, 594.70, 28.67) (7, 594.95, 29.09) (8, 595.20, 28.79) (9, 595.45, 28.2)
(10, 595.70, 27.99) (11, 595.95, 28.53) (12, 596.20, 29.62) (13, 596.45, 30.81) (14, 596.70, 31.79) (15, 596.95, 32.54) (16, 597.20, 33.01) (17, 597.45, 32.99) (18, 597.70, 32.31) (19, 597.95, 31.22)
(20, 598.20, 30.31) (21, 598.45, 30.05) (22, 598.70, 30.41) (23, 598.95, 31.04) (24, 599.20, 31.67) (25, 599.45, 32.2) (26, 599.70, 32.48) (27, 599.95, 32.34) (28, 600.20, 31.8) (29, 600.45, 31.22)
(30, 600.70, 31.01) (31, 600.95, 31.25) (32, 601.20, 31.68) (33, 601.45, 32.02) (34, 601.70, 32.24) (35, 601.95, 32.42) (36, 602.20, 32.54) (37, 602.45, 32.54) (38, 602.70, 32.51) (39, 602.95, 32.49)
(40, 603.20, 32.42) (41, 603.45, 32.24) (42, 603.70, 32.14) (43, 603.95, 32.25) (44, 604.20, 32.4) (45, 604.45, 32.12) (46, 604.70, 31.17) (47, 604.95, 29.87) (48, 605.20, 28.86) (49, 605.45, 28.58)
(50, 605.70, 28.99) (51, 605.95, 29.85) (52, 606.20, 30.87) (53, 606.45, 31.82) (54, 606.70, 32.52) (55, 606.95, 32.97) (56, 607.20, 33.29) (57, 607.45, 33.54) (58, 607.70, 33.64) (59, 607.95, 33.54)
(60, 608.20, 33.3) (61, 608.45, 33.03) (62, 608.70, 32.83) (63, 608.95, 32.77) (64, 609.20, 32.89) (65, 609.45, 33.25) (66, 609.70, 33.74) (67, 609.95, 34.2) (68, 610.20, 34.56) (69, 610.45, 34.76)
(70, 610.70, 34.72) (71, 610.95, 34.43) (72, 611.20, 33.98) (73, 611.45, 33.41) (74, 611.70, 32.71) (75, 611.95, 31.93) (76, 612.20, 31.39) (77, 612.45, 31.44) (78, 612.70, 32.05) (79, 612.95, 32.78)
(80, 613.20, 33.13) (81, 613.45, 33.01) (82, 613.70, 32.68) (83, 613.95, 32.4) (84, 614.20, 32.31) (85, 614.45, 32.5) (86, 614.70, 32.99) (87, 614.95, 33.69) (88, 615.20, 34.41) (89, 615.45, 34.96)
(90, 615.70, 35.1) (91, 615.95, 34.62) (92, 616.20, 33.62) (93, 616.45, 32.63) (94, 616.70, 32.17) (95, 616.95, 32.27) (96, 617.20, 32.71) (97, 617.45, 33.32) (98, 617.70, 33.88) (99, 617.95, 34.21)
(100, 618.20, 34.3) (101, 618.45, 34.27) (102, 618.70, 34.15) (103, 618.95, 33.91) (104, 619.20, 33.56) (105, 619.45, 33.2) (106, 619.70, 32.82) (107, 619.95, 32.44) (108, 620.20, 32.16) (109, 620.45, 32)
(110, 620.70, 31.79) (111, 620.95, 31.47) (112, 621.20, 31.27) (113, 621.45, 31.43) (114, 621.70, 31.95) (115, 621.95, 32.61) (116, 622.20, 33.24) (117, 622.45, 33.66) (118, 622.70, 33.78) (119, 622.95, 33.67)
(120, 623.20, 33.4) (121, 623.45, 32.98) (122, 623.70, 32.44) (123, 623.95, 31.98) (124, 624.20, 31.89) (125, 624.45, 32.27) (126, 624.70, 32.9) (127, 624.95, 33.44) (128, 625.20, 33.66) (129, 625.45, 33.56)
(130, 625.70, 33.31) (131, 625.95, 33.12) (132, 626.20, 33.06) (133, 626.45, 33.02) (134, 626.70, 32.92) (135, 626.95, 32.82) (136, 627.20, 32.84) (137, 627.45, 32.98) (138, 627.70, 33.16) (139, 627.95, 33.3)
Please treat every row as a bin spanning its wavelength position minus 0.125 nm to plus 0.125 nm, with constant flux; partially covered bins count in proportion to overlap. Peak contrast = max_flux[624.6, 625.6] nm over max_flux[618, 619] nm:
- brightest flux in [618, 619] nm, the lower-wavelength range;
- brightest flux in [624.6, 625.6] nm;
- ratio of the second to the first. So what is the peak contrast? 0.981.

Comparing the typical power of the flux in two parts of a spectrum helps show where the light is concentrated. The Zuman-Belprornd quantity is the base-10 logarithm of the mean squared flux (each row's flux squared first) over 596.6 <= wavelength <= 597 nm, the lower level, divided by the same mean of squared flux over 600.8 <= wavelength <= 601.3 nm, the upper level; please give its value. 0.019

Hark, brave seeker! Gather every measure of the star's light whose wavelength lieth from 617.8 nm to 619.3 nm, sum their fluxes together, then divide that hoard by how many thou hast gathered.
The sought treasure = 34.1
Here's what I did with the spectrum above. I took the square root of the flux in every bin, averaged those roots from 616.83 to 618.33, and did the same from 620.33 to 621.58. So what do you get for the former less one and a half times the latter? -2.65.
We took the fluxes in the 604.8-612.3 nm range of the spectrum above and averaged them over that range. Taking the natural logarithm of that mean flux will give 3.48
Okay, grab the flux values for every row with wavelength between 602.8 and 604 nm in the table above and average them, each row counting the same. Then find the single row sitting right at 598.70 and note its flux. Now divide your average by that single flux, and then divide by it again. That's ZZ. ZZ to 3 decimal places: 0.035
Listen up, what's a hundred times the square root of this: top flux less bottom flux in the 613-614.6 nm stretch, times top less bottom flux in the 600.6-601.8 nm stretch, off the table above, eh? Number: 100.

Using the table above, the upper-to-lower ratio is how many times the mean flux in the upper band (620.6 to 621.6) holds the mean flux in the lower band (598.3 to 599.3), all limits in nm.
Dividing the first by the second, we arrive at 1.02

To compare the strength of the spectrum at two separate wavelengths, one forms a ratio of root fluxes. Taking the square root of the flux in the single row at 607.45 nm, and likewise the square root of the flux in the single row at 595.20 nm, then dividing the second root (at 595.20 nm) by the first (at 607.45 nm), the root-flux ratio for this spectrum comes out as 0.93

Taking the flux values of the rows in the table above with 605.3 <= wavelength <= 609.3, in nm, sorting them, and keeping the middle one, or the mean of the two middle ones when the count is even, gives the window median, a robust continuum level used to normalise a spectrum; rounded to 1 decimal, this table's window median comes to 32.9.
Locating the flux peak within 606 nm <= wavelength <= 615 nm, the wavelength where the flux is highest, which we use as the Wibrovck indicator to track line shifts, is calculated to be 610.45 nm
